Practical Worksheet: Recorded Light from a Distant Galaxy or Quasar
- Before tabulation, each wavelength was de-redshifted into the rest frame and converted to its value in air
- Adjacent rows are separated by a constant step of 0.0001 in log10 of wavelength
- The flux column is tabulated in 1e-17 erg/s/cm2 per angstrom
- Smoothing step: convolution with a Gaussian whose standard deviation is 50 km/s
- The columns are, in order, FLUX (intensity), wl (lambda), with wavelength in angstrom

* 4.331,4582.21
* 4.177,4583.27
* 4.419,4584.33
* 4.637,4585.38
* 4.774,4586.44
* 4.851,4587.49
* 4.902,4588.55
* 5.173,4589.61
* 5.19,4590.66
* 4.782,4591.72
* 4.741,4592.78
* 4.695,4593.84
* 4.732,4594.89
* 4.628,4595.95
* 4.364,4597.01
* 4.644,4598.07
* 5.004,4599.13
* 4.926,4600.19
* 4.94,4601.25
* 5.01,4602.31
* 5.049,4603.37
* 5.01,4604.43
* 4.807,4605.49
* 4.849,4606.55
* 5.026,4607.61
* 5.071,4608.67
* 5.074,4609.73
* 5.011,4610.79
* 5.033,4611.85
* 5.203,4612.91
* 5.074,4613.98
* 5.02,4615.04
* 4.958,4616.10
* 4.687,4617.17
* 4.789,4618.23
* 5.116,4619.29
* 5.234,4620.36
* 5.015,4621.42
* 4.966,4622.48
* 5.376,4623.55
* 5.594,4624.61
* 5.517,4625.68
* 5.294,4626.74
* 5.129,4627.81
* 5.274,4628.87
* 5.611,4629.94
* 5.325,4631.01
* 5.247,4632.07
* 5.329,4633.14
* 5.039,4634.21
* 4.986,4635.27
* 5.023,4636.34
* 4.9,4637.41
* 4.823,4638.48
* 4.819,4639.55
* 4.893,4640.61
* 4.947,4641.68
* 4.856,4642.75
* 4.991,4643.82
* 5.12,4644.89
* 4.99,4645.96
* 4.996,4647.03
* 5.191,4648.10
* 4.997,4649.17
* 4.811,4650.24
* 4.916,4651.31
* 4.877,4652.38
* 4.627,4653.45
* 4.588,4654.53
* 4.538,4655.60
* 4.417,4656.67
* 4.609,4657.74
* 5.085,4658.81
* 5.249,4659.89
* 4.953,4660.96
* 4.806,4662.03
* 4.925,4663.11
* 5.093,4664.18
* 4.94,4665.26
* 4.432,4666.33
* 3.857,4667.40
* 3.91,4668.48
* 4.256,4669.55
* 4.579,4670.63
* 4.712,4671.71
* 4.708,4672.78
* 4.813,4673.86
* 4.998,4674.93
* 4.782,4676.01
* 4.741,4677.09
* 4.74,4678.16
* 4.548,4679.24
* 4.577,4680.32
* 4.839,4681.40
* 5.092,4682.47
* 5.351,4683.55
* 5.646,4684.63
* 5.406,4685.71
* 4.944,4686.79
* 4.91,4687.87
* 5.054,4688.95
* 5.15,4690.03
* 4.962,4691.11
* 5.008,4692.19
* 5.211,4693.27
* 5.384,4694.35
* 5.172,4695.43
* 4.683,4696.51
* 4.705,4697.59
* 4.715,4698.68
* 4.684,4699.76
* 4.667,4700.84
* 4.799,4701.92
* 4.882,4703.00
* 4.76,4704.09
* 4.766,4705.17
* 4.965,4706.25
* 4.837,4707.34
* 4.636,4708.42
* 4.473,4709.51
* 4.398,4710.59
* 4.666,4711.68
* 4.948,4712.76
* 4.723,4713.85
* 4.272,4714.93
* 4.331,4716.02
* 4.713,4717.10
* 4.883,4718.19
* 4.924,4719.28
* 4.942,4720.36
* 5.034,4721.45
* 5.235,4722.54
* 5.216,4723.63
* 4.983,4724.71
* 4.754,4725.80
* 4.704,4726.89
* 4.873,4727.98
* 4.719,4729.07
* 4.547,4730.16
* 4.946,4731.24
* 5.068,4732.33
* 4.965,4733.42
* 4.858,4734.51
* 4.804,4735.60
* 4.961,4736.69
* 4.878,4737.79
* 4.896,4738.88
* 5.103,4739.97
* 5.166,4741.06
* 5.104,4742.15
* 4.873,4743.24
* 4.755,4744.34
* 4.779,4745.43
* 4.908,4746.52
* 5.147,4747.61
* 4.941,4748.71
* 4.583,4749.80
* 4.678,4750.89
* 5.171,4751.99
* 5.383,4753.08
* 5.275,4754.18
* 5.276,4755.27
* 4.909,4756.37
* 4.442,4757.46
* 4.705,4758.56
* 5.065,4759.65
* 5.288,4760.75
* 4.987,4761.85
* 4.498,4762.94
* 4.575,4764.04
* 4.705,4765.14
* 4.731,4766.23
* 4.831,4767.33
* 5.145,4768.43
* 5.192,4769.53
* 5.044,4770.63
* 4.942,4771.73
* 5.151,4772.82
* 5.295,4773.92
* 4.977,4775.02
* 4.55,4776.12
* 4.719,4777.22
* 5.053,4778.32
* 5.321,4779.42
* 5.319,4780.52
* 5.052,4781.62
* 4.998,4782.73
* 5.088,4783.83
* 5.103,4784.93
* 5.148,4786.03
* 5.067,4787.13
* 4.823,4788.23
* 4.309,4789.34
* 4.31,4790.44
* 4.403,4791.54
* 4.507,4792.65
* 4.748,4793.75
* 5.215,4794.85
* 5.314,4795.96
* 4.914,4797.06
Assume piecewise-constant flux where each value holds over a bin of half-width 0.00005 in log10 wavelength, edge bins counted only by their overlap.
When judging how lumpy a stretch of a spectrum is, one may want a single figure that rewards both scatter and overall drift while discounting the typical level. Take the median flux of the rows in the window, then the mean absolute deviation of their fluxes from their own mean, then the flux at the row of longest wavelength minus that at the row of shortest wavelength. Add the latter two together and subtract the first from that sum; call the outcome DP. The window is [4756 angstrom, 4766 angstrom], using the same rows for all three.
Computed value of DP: -4.7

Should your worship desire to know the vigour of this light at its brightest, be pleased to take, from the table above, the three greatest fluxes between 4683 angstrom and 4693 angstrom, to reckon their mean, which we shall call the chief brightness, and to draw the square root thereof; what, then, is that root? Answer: 2.34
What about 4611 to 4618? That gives 2.26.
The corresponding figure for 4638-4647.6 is 2.24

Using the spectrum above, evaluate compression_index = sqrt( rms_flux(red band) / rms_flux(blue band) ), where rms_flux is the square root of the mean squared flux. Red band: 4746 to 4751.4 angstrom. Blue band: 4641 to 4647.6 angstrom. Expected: 0.99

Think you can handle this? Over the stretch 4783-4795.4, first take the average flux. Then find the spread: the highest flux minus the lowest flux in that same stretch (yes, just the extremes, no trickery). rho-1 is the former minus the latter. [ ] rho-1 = 3.89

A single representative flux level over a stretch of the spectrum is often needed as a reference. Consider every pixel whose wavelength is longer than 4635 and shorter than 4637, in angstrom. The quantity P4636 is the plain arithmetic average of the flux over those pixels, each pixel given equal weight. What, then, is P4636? 5.0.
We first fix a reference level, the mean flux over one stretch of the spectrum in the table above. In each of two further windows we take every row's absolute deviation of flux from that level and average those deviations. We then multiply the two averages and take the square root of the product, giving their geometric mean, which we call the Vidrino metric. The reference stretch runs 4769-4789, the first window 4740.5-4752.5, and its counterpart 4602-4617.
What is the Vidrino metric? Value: 0.12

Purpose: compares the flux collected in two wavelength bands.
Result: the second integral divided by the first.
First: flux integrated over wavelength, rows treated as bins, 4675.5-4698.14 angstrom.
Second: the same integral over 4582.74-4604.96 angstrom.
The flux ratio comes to 0.94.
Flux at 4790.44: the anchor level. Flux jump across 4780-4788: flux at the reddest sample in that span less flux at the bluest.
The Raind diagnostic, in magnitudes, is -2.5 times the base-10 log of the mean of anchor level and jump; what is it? -0.77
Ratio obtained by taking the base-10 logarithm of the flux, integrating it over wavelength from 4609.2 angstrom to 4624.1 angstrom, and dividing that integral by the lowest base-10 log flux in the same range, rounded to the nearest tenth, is 15.6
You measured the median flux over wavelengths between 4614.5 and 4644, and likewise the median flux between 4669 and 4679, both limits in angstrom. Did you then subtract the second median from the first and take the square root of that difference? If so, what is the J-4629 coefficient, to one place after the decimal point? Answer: 0.5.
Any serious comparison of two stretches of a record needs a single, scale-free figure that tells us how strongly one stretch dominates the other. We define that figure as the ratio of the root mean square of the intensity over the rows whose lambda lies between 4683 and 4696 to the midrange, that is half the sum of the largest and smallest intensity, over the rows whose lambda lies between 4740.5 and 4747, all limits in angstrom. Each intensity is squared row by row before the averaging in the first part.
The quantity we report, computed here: 1.05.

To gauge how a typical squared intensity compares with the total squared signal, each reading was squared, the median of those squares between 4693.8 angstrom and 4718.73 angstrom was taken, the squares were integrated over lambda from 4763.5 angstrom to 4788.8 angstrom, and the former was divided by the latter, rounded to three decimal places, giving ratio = 0.035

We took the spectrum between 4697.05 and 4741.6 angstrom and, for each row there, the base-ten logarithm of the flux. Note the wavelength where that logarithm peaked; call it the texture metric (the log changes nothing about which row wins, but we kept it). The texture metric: 4722.54 angstrom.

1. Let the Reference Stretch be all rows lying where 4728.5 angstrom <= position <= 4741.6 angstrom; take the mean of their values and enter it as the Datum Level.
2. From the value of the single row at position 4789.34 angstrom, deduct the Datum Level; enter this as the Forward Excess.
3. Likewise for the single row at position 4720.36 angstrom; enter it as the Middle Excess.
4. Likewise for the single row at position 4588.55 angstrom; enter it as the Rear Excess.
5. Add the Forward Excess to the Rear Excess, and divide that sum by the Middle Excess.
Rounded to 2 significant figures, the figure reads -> -19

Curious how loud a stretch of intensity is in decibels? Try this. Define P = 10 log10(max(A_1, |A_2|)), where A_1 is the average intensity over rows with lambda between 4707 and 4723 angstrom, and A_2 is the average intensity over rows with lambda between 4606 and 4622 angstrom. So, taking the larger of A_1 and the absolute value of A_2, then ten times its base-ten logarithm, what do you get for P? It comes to 7.00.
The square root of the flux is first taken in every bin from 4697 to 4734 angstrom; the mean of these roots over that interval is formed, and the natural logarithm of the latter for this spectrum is 0.783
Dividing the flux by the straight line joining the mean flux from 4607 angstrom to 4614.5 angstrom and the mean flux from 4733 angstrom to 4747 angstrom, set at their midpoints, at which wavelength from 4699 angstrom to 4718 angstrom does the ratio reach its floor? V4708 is 4714.93 angstrom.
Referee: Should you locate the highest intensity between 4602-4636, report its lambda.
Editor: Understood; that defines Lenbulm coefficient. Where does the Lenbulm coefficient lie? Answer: 4629.94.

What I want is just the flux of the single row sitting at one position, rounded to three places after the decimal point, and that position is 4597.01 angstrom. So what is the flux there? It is 4.364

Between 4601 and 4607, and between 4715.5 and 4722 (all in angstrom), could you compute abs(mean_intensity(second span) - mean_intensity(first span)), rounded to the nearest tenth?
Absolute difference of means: 0.1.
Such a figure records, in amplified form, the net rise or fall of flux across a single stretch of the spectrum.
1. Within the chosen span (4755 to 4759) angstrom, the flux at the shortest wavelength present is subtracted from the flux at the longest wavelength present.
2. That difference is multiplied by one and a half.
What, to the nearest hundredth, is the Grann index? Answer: -0.86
